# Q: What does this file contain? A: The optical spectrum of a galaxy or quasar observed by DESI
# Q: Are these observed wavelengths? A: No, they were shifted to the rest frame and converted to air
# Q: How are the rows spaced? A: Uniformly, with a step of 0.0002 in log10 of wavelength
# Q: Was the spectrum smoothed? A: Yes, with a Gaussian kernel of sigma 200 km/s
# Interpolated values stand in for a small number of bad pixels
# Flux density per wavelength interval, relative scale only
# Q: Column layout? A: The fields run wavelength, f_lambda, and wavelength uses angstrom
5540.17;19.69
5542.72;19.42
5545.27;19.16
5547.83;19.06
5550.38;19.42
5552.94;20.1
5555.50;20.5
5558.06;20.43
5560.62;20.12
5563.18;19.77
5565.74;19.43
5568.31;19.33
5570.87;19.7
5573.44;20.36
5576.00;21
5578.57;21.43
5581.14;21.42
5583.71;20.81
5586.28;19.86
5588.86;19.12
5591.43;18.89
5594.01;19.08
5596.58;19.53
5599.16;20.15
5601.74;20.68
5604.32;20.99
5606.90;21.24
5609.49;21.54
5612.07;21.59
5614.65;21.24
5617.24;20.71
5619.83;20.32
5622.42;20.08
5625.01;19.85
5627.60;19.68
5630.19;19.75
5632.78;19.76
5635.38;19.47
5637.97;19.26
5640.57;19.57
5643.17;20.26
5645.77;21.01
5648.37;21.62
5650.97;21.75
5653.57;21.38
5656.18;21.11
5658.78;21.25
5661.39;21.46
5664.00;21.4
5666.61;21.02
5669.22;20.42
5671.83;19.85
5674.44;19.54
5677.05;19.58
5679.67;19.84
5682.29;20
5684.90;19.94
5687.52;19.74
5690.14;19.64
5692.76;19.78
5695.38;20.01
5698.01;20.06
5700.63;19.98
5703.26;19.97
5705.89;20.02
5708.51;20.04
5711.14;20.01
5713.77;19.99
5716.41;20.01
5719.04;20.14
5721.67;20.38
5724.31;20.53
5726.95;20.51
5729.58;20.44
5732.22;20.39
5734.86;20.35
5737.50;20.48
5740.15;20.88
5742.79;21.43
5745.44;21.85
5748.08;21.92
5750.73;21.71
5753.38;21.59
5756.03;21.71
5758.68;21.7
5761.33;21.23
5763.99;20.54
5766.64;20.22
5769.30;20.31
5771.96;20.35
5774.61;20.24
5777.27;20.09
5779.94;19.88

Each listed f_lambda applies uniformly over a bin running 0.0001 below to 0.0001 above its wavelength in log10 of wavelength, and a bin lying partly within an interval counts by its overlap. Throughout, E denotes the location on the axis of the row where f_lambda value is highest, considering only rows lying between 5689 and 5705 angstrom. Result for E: 5698.01 angstrom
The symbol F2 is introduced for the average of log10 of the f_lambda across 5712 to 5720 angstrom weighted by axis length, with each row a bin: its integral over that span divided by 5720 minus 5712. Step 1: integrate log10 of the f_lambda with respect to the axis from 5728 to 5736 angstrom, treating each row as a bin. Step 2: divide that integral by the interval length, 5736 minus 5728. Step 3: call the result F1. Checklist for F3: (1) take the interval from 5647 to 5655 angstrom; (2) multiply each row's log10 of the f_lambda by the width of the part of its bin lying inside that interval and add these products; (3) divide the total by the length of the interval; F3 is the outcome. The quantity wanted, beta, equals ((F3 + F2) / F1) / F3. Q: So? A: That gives 1.51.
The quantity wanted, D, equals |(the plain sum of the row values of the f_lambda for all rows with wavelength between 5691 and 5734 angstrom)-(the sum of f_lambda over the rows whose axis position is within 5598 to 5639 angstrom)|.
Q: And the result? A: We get 4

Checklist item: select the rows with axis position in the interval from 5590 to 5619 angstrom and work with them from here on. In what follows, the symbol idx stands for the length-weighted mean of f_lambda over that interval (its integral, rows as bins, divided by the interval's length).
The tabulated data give 20.5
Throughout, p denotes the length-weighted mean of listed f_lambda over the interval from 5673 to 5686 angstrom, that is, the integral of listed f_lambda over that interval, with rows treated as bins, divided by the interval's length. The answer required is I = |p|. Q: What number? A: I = 19.8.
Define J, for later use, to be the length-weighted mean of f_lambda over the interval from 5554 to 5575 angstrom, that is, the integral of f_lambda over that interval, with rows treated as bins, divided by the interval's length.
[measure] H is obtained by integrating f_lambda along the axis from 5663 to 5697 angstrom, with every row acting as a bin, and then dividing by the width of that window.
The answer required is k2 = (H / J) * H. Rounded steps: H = 20.0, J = 20.0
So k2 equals 20.1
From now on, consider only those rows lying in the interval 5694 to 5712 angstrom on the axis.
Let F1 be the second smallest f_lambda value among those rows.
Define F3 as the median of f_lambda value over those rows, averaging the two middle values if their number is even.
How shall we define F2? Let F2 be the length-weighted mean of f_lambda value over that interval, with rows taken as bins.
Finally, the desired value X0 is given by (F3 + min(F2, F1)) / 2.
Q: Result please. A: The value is 20.0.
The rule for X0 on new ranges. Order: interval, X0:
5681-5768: 20.0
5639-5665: 20.8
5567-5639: 19.6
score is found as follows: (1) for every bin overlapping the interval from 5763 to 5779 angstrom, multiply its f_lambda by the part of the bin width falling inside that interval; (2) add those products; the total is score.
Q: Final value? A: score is 324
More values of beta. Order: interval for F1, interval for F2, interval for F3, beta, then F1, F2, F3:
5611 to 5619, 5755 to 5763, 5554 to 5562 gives 1.52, 1.32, 1.33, 1.31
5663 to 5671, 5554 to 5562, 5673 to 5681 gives 1.52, 1.32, 1.31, 1.29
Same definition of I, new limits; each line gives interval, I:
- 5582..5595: 19.6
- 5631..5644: 19.6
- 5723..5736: 20.5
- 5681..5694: 19.8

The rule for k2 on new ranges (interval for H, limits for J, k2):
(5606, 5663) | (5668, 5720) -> 21.4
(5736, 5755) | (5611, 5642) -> 22.8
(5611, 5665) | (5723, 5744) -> 20.6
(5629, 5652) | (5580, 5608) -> 20.4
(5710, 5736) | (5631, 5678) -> 20.0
